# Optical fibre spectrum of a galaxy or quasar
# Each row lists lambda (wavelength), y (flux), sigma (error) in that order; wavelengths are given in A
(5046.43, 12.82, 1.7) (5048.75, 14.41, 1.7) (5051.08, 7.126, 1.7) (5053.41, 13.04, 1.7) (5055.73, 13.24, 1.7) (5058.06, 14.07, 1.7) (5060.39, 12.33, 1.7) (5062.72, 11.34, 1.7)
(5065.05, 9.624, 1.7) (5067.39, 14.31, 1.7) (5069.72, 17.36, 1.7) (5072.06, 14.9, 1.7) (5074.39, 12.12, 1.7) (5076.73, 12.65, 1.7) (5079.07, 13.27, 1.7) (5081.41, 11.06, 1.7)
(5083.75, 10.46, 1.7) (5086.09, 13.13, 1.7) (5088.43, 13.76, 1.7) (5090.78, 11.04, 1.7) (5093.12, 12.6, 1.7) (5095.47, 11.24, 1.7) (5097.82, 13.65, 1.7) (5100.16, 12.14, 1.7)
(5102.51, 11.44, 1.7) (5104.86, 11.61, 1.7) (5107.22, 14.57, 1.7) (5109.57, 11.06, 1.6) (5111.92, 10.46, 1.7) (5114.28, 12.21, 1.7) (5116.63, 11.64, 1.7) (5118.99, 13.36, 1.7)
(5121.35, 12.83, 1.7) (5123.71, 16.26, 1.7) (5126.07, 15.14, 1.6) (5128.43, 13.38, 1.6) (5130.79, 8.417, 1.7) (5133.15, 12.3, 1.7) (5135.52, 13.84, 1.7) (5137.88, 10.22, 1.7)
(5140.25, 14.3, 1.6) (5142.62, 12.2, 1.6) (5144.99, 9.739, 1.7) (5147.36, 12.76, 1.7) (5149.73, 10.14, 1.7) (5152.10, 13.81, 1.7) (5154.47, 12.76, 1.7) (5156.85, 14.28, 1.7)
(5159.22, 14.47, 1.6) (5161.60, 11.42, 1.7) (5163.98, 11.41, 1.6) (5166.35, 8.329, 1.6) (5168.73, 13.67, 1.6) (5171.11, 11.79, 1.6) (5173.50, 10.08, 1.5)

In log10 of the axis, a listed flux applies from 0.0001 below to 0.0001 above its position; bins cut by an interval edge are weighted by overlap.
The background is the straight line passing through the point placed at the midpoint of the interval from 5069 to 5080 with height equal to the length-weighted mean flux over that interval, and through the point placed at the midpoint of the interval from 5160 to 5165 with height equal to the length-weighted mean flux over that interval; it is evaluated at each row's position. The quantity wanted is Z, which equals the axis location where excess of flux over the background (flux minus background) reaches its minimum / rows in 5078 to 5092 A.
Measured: 5083.75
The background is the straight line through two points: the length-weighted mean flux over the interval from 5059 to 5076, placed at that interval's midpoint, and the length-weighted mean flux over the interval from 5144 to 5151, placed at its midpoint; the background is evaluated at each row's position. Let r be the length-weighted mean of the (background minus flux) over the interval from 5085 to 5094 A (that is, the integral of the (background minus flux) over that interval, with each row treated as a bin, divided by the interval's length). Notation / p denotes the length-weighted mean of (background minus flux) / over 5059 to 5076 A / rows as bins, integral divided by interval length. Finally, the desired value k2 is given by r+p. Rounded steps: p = 0.0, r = -0.1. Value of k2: -0.1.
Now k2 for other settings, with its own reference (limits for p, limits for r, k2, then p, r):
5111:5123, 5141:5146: -0.8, -0.5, -0.2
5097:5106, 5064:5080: -0.4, 0.1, -0.5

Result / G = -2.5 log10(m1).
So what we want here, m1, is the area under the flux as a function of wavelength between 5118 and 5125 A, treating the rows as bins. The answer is -4.99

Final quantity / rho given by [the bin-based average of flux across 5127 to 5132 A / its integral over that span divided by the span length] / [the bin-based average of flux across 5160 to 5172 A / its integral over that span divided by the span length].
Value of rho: 0.97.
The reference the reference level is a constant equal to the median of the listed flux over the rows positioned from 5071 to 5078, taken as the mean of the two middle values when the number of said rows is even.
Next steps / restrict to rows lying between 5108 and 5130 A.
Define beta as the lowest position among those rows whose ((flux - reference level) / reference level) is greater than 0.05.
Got 5118.99 A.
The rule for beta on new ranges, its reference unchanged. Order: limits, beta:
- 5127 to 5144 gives 5128.43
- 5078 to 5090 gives 5088.43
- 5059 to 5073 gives 5067.39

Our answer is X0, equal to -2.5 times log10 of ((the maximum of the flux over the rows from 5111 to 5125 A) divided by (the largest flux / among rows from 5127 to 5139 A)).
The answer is -0.17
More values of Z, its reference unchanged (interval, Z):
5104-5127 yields 5111.92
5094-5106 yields 5095.47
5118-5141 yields 5130.79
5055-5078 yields 5065.05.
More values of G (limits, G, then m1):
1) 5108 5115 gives -4.75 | 80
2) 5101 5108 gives -4.85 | 87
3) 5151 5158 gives -4.95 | 95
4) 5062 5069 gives -4.82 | 85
